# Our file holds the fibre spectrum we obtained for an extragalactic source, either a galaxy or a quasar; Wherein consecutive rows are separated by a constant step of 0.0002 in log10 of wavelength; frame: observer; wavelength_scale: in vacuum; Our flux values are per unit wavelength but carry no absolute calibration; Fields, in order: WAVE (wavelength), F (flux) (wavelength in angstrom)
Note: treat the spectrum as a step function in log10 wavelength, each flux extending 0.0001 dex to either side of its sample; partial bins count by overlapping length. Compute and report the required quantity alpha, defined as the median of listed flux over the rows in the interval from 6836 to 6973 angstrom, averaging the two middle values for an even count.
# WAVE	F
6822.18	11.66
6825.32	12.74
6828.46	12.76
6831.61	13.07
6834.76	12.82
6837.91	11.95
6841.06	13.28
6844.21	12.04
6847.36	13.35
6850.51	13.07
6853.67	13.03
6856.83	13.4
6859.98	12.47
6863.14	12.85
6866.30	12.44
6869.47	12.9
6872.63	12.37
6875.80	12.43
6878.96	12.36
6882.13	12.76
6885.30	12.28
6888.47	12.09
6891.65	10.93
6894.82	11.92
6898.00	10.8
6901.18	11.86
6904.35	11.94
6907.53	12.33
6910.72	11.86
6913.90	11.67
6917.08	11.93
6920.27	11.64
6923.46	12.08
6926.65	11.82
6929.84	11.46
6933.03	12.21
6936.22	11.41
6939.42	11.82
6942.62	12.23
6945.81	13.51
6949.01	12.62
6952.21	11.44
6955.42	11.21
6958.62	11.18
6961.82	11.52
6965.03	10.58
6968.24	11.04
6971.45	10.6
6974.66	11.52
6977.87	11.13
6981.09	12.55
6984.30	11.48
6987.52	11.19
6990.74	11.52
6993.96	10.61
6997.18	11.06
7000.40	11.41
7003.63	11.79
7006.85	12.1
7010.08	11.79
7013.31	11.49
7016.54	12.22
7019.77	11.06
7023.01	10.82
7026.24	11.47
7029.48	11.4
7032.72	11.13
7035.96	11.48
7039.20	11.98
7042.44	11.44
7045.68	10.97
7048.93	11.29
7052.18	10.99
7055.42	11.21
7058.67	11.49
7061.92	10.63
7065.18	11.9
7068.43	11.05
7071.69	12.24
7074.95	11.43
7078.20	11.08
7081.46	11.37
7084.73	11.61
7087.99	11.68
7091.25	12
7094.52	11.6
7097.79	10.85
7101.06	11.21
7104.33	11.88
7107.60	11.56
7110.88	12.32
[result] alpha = 12.04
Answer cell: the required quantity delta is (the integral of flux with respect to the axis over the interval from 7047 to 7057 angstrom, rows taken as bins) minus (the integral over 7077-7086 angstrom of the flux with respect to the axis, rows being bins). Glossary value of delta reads 9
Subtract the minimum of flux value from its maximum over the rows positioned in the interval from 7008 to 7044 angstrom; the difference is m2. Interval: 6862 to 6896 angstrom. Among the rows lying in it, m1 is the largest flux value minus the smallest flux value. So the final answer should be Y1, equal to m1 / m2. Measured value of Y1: 1.4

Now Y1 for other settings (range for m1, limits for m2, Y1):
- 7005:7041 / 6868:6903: 0.7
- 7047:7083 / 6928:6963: 0.7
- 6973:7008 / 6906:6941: 2.1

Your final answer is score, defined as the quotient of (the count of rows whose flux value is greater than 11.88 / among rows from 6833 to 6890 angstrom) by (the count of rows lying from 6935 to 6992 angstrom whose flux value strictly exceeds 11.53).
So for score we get 3.6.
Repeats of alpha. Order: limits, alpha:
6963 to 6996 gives 11.16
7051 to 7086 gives 11.37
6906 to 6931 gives 11.84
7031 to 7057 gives 11.25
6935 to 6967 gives 11.48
